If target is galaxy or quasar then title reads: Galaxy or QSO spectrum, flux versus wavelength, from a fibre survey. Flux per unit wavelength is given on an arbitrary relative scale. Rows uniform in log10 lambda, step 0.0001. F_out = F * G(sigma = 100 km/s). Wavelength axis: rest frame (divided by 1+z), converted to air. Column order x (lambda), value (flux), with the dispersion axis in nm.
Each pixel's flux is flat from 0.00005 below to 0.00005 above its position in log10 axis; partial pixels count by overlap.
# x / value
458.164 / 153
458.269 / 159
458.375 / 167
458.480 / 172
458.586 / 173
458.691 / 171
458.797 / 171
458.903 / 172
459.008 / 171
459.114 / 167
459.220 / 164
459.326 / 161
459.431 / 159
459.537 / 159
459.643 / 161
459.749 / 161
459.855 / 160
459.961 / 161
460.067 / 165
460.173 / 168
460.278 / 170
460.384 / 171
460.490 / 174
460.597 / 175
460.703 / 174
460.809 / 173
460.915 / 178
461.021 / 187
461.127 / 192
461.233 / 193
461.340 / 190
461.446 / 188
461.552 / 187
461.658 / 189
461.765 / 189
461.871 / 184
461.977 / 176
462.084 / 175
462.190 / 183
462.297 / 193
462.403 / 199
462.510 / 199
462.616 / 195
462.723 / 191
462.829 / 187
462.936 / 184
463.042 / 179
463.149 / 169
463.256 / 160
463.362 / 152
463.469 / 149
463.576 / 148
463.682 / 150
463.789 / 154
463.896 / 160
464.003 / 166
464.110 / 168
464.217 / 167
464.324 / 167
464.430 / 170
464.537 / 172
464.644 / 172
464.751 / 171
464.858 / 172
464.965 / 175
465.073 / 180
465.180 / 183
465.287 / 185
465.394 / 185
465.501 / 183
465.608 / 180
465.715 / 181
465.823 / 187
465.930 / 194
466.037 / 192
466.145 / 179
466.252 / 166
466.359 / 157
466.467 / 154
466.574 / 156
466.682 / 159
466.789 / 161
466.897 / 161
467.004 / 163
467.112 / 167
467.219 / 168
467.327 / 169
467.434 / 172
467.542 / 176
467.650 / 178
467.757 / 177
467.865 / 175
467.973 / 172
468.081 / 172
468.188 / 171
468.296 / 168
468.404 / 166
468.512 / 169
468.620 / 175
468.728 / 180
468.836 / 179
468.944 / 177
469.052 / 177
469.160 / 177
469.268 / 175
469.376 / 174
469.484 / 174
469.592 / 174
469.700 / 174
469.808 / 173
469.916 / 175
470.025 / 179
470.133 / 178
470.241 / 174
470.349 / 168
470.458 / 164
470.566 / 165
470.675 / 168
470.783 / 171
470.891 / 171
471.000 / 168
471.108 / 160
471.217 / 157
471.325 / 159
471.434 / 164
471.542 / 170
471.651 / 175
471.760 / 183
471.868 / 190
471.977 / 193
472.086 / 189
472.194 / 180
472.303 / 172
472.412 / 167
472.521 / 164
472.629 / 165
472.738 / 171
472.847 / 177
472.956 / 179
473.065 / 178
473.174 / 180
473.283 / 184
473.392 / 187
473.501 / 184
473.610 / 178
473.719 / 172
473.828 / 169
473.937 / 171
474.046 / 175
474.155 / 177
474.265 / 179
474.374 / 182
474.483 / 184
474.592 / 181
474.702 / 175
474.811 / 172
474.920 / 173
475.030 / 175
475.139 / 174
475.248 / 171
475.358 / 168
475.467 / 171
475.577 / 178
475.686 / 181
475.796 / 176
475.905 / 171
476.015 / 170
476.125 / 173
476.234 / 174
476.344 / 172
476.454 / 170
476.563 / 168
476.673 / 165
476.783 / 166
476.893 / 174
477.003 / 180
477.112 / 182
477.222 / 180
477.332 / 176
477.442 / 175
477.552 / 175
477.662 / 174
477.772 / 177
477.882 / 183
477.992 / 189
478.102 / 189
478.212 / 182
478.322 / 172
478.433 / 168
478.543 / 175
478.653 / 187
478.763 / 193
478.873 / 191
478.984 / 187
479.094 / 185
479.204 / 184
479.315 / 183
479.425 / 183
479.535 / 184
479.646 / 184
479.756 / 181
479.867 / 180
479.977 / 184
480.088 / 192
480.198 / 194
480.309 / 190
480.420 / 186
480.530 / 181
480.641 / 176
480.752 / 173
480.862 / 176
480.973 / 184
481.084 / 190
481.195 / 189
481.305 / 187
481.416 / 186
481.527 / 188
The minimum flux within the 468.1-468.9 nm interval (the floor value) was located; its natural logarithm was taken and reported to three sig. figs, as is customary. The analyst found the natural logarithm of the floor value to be 5.11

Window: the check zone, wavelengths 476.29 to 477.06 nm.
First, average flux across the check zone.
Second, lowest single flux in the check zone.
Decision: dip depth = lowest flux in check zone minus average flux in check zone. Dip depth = -6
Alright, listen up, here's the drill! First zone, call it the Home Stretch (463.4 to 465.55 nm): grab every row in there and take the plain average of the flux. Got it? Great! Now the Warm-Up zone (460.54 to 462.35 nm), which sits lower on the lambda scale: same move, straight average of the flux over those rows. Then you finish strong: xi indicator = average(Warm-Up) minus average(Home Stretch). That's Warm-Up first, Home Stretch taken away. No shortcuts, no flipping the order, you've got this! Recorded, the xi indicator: 15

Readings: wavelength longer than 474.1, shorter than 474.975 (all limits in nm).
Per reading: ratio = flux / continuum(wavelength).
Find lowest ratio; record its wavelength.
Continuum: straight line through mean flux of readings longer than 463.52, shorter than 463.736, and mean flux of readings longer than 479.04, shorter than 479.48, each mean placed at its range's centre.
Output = 474.811 nm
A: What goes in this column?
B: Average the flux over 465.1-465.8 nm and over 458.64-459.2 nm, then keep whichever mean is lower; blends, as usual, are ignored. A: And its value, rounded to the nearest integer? 170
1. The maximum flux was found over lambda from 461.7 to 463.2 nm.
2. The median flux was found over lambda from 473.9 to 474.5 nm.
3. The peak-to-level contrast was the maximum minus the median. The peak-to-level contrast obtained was 21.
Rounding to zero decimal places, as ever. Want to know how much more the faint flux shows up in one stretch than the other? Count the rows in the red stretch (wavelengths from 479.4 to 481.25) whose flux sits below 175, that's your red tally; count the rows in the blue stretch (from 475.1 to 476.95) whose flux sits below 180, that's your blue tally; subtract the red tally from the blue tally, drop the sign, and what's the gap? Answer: 15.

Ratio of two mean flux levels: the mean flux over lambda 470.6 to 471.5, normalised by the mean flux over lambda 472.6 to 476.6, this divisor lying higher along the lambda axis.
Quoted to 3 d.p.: 0.940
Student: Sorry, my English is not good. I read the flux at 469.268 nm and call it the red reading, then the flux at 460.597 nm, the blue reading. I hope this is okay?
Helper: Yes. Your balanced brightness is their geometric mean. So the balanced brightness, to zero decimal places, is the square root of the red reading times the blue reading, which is 175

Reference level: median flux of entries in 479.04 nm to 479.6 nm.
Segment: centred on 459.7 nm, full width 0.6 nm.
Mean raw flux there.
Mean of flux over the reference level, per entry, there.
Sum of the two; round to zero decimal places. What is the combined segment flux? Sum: 161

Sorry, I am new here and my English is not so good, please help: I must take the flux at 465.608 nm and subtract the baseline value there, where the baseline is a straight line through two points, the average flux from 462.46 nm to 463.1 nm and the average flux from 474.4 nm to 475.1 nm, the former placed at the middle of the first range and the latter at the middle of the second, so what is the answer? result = -6.2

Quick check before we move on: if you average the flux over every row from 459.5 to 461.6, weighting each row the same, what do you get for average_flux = 174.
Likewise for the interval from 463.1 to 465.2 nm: 165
